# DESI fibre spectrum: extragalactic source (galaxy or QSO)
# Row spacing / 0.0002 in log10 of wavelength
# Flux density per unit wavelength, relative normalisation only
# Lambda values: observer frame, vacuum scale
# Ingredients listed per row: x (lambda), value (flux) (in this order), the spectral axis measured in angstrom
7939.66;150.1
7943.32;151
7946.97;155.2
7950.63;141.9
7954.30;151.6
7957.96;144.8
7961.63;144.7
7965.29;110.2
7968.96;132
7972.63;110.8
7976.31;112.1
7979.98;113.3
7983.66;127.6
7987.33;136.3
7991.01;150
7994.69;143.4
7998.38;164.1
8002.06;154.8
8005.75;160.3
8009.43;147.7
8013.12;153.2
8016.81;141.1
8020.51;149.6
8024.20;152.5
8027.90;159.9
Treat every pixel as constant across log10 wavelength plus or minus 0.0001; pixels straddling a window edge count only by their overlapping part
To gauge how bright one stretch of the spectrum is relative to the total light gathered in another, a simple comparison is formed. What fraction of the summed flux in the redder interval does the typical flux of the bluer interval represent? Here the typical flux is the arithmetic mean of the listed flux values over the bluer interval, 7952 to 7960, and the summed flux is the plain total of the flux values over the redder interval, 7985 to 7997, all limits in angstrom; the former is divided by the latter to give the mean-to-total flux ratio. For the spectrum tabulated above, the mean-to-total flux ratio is 0.34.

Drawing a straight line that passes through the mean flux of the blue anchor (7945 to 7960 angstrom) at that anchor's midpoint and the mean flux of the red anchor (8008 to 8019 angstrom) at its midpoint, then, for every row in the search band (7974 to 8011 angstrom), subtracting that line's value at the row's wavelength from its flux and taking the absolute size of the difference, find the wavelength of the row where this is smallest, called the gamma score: 8009.43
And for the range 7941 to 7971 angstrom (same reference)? 7943.32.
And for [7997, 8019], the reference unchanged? 8009.43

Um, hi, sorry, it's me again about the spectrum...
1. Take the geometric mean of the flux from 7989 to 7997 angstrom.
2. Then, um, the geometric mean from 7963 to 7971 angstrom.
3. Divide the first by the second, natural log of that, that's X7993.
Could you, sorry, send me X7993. 0.20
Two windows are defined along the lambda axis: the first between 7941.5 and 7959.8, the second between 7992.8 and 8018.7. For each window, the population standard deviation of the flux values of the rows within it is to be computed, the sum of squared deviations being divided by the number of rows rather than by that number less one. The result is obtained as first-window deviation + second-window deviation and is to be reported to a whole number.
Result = 13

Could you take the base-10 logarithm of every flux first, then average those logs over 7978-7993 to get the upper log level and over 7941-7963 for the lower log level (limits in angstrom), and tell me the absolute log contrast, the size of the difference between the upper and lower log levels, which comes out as 0.05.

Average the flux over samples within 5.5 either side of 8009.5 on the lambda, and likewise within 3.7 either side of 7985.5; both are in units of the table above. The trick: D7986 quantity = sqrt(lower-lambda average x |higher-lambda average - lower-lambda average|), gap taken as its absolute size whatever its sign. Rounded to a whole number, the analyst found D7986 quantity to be 54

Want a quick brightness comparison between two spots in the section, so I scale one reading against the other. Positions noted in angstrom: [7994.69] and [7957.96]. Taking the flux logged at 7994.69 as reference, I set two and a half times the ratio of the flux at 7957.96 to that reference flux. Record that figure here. 2.52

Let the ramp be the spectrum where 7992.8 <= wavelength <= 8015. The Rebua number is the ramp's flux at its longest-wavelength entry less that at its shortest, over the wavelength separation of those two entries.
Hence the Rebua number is 0.5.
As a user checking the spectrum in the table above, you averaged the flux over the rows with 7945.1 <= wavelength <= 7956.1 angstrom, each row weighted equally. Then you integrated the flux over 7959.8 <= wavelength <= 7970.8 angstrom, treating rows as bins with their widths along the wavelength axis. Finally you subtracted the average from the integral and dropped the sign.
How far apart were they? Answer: 1270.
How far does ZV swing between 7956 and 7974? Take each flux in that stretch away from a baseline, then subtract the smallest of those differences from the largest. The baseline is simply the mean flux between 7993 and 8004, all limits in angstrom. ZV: 35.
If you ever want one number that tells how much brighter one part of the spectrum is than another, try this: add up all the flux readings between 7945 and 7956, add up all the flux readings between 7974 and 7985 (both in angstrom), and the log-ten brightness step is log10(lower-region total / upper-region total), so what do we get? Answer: 0.10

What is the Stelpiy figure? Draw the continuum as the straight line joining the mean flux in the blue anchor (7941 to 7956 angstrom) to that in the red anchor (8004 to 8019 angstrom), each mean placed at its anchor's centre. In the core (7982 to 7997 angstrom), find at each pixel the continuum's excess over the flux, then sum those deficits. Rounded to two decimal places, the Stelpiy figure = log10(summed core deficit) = 1.64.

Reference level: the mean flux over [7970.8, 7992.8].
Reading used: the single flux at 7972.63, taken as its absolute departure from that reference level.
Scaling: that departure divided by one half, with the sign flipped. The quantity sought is -28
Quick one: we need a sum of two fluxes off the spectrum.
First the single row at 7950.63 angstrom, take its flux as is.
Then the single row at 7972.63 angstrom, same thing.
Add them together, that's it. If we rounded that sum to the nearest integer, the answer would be 253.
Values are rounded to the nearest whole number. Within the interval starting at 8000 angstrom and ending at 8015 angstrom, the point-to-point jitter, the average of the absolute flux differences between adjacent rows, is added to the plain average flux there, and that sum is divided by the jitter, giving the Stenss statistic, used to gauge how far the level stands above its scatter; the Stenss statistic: 21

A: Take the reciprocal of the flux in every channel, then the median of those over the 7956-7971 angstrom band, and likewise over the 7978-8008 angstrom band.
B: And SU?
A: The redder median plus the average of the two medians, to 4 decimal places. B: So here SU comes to 0.0139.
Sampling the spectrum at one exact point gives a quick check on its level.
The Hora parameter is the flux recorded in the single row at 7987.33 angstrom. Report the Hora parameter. 136.3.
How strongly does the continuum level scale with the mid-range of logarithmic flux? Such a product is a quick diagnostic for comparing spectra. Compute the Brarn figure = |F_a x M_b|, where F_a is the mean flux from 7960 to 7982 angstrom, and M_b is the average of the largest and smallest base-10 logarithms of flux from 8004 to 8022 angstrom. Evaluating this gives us 262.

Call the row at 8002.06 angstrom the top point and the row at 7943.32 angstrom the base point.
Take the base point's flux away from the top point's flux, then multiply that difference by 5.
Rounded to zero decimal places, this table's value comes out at 19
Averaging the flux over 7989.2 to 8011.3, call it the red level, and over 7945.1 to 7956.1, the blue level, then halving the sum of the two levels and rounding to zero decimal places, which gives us 151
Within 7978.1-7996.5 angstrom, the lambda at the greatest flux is 7991.01 angstrom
